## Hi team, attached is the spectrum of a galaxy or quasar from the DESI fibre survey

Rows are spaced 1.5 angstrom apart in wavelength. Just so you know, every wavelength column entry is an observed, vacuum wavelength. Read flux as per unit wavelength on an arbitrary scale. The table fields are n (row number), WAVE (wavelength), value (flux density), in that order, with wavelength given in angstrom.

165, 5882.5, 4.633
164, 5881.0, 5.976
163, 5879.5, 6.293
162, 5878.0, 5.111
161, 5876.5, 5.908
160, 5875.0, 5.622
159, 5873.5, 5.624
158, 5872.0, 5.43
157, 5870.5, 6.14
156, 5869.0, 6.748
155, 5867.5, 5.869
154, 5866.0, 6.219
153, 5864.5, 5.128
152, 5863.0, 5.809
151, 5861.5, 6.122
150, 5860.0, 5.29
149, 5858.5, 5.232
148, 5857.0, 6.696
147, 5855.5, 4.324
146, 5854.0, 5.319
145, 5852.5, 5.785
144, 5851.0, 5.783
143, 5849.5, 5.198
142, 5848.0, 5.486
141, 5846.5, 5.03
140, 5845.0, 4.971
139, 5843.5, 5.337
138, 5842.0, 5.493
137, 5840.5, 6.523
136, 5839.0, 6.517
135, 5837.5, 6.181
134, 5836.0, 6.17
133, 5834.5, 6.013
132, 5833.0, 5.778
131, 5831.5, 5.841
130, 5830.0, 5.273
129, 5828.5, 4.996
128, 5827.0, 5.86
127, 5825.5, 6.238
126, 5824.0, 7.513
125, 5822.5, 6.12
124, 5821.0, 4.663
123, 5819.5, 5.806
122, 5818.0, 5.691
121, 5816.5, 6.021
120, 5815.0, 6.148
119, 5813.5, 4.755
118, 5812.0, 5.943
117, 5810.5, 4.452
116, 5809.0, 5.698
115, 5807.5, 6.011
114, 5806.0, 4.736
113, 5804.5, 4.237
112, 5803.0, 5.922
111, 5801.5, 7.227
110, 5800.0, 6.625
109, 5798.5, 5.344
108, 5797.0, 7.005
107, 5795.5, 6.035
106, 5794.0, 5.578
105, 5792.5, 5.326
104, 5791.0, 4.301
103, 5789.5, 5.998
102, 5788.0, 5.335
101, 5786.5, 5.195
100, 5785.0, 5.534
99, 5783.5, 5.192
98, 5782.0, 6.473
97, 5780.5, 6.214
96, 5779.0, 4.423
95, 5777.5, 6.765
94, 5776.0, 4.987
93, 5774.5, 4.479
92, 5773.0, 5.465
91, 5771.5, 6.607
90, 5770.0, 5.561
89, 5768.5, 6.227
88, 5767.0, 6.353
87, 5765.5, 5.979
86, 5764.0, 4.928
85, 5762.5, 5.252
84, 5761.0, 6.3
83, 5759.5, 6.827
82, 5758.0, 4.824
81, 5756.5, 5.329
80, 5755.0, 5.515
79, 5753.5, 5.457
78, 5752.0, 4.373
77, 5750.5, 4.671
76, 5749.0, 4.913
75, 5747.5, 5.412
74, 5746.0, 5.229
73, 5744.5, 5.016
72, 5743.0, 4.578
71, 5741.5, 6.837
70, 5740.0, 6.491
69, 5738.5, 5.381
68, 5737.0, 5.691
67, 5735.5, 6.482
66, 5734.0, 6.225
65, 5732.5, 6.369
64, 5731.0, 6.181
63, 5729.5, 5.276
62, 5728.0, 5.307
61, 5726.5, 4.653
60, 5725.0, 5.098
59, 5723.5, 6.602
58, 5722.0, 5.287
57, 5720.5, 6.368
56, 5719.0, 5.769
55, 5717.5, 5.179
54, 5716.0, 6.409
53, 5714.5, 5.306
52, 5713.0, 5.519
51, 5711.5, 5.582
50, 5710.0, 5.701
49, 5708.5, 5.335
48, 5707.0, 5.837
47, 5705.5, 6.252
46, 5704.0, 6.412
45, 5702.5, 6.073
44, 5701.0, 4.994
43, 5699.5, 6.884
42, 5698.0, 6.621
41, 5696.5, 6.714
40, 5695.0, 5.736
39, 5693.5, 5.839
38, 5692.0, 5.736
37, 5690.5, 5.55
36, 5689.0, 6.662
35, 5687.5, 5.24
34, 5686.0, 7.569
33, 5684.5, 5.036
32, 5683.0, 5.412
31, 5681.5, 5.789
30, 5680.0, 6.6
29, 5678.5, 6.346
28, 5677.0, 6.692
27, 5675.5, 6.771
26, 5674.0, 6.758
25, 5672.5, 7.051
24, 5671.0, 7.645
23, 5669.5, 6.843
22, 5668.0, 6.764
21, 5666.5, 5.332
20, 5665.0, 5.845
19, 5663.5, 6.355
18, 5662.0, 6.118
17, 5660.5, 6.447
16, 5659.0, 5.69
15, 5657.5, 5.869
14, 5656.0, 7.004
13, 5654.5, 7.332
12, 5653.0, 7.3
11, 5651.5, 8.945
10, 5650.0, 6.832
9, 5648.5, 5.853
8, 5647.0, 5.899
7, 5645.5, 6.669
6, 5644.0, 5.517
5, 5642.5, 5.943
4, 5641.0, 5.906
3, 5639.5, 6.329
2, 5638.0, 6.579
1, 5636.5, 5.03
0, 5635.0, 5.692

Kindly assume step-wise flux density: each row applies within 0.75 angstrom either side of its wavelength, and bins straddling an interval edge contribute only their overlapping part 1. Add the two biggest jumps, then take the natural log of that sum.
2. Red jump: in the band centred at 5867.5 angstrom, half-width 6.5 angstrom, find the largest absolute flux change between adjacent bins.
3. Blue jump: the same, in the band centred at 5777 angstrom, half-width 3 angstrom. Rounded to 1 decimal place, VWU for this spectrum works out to 1.2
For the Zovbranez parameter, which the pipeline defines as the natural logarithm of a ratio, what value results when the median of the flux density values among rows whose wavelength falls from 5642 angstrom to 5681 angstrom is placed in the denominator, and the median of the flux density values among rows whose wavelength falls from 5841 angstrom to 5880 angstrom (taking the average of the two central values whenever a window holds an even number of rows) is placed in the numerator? -0.18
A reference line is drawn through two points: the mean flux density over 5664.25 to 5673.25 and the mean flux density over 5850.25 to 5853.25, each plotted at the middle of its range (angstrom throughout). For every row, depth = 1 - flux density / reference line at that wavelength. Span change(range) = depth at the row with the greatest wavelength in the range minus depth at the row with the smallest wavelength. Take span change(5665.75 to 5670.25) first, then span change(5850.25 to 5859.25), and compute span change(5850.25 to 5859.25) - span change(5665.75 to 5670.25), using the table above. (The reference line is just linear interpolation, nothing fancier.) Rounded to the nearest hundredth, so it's 0.32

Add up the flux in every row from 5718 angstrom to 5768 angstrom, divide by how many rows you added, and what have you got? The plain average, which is 5.61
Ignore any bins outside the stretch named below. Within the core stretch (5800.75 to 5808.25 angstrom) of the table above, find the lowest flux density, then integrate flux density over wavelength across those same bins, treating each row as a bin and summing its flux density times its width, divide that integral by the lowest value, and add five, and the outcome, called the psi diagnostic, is 15.0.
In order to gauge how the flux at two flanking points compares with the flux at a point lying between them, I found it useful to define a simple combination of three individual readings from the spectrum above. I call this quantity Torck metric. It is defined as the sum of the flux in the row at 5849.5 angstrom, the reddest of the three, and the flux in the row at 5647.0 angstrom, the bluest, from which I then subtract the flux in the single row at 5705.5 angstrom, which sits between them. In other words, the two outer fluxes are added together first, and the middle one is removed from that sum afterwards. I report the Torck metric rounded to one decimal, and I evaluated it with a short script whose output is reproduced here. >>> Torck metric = 4.8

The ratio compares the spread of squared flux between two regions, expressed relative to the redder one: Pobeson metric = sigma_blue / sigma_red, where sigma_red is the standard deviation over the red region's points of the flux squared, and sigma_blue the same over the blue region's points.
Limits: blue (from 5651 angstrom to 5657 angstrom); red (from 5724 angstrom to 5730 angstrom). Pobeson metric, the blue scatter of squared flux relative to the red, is 4.72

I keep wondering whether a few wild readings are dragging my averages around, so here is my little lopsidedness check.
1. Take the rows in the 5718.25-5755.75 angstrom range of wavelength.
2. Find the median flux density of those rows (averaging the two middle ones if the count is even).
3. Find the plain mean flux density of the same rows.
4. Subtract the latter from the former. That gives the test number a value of -0.16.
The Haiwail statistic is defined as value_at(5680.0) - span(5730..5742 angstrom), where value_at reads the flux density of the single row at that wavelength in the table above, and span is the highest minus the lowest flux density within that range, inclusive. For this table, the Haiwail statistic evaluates 5.1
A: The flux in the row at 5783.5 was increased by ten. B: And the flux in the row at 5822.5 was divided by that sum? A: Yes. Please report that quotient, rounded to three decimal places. 0.403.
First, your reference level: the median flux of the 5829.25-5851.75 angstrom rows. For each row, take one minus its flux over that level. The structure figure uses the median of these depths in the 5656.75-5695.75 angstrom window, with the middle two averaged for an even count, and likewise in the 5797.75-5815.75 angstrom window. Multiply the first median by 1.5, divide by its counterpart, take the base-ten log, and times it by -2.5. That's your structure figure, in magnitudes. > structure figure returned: -3.3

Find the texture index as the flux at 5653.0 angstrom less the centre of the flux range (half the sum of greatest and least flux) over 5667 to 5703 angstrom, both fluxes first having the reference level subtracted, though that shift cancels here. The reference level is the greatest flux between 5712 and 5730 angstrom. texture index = 1.0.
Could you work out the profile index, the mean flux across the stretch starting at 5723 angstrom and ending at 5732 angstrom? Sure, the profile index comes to 5.5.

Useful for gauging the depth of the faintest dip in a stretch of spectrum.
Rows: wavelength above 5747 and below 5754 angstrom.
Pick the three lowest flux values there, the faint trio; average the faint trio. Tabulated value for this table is 4.65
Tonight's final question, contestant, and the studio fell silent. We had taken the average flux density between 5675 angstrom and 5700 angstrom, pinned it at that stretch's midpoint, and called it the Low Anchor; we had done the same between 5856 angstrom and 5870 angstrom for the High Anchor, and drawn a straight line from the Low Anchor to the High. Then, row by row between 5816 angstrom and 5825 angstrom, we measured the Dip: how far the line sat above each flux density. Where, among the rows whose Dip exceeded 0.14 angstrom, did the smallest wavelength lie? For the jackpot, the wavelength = 5818.0 angstrom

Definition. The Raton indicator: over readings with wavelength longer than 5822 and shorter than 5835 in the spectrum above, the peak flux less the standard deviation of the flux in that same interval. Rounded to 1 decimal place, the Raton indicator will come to 6.8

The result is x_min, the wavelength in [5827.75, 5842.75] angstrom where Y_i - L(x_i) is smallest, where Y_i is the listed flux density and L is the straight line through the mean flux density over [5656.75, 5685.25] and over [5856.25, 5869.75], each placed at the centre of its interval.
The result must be 5828.5 angstrom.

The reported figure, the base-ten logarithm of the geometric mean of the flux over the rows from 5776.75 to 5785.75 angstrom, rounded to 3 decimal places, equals 0.756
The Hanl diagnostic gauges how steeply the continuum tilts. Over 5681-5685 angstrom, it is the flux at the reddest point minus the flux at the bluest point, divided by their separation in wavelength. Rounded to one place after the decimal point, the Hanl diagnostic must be -0.3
